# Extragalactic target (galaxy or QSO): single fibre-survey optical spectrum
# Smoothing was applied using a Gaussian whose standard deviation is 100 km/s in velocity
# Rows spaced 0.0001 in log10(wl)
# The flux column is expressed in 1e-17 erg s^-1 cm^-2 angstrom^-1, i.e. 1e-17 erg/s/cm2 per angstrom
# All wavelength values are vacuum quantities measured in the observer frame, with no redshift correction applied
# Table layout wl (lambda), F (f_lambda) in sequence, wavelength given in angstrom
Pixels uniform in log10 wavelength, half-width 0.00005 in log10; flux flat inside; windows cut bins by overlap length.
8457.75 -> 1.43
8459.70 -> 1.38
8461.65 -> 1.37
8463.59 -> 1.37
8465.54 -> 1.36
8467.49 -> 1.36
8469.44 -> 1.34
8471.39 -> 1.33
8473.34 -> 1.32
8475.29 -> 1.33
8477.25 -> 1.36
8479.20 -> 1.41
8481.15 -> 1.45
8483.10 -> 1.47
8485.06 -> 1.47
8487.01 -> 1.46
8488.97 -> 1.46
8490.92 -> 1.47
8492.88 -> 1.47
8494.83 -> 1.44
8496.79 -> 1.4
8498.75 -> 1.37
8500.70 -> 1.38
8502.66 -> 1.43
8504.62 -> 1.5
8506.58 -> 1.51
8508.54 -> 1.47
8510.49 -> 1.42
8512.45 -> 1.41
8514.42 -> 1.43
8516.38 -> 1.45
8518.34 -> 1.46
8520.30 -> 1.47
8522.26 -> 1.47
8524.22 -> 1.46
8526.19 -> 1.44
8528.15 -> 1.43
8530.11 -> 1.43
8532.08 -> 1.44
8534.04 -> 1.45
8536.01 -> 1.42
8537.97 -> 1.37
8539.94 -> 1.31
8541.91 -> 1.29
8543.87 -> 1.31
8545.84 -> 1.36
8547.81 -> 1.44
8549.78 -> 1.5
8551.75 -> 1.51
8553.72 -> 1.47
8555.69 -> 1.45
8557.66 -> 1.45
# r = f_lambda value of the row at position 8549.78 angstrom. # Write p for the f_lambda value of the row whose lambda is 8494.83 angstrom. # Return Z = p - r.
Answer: -0.06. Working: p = 1.44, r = 1.5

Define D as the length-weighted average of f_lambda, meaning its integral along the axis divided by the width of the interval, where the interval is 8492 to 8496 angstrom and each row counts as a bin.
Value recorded 1.453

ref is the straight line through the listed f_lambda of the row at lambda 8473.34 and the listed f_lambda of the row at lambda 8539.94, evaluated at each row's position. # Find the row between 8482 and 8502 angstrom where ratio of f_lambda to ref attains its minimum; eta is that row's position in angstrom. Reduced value 8498.75 angstrom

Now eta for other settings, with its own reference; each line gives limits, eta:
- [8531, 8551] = 8541.91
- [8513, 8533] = 8514.42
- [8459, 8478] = 8473.34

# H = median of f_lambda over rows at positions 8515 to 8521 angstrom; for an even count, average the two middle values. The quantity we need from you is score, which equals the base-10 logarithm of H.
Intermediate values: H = 1.46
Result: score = 0.164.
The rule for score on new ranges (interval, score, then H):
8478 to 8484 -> 0.161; 1.45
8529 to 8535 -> 0.158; 1.44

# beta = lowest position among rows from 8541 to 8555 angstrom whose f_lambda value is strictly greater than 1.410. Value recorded 8547.81 angstrom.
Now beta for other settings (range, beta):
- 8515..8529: 8516.38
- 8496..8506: 8502.66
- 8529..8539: 8530.11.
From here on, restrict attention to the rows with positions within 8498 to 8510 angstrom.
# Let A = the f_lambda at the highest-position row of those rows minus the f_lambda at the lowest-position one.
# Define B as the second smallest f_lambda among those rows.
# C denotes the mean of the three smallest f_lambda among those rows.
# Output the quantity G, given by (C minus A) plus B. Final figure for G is 2.67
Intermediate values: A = 0.10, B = 1.38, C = 1.39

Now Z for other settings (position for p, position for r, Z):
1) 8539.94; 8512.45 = -0.10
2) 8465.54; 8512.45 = -0.05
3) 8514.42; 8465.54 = 0.07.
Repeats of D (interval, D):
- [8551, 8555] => 1.486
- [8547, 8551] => 1.473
